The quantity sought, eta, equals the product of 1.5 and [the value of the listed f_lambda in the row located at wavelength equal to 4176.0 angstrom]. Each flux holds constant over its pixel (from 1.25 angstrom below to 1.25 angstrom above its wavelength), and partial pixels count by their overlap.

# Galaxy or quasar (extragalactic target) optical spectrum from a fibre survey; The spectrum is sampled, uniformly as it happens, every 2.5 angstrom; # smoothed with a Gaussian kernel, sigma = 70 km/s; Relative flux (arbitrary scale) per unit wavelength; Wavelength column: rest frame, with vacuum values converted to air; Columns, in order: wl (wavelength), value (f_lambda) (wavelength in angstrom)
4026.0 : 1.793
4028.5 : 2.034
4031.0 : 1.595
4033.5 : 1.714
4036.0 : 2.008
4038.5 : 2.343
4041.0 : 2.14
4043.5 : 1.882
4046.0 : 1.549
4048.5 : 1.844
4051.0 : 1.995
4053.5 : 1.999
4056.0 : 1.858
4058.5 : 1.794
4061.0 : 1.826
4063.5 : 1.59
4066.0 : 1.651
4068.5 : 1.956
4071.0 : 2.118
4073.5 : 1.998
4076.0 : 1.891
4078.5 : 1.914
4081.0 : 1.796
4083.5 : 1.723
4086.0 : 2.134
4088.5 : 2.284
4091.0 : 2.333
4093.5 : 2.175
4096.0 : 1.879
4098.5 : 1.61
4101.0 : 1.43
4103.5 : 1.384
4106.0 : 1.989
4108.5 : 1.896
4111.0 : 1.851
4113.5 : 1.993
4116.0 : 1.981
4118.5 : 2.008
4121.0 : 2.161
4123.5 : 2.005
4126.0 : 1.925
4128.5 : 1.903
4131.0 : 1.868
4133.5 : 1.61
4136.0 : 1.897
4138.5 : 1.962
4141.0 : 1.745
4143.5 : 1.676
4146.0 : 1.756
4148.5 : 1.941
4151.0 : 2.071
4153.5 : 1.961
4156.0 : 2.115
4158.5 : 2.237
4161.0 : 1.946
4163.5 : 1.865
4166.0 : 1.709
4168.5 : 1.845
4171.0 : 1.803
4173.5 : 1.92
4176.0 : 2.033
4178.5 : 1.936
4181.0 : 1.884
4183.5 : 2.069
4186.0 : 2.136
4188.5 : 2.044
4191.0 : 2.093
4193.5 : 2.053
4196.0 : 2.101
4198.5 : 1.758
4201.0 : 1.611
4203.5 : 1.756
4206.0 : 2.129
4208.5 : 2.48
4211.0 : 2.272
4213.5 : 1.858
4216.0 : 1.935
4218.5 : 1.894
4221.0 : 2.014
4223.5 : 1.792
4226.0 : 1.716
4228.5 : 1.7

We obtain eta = 3.0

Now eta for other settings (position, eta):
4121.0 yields 3.2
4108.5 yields 2.8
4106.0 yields 3.0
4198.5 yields 2.6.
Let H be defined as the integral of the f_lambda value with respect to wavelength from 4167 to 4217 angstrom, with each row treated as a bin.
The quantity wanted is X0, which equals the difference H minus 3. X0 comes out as 96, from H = 99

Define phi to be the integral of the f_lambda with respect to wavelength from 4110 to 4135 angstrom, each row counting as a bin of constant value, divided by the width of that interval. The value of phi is 1.93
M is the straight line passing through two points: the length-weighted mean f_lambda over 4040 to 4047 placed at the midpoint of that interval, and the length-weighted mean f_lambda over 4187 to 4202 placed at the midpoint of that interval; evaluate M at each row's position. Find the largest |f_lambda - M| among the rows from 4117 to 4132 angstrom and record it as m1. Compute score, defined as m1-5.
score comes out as -4.75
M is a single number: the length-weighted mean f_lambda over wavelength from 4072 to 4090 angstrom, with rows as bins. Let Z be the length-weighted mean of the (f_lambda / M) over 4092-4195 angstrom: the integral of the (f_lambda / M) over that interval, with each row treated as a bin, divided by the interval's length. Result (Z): 0.97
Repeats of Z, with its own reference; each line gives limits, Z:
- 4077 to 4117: 0.96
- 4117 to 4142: 0.97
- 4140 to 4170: 0.97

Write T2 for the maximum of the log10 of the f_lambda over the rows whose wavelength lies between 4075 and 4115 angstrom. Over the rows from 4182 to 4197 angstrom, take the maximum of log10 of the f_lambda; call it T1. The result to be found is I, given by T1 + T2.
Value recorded 0.698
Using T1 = 0.330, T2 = 0.37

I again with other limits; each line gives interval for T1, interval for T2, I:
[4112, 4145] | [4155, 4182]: 0.684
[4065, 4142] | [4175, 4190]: 0.698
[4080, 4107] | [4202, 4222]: 0.762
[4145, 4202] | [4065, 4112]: 0.718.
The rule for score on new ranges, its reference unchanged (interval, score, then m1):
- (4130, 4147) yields -4.70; 0.30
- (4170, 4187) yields -4.81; 0.19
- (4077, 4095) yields -4.55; 0.45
